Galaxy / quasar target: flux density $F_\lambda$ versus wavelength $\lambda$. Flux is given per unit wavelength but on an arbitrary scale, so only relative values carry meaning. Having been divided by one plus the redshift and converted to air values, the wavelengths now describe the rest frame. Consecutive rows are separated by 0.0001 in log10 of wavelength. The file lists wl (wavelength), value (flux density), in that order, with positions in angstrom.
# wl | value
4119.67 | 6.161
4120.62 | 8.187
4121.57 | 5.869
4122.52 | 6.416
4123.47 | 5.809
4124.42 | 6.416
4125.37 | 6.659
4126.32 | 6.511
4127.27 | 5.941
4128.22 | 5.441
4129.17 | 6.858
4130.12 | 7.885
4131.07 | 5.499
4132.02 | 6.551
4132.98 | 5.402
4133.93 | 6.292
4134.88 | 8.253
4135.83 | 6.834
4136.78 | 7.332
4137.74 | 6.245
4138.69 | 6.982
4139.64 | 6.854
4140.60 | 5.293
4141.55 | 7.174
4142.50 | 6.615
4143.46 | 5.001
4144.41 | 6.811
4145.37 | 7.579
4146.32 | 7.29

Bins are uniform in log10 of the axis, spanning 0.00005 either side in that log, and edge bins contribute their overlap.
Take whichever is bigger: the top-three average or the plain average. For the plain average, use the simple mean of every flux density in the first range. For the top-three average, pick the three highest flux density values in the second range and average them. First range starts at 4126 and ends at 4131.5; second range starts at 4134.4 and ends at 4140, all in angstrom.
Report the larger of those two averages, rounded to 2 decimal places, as 7.52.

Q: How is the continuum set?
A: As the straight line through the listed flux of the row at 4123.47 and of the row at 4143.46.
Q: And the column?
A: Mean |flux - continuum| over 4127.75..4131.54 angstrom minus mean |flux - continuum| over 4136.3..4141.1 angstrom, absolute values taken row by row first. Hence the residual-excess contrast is -0.40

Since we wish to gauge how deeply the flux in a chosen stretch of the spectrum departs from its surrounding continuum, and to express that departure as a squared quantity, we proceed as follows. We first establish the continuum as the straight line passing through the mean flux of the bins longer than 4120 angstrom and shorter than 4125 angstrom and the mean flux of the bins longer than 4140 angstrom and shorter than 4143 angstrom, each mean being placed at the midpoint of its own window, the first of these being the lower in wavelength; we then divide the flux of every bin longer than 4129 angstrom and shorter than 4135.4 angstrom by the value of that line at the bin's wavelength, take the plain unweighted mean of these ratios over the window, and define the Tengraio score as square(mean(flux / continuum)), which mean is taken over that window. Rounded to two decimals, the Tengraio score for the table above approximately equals 1.07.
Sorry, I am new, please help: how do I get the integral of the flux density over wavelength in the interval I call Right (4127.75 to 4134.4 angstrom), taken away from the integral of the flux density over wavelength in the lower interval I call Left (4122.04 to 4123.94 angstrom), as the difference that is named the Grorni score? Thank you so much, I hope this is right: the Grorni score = -30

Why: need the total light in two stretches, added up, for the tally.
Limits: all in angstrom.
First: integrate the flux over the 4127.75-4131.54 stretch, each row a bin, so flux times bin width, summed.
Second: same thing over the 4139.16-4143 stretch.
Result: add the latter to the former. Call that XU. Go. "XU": 49.2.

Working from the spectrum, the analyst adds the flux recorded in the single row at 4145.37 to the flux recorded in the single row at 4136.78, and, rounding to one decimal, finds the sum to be 14.9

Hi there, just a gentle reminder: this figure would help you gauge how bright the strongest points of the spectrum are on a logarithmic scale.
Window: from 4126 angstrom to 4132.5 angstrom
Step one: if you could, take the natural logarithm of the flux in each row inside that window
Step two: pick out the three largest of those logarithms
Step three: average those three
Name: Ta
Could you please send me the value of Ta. 1.96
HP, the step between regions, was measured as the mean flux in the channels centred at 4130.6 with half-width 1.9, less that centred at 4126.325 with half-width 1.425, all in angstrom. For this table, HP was 0.3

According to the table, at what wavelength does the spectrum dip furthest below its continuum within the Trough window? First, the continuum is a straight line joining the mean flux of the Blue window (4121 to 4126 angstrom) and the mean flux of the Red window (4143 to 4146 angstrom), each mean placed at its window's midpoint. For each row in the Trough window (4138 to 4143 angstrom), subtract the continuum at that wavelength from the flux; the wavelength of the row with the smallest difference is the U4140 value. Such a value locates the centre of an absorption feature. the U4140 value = 4140.60 angstrom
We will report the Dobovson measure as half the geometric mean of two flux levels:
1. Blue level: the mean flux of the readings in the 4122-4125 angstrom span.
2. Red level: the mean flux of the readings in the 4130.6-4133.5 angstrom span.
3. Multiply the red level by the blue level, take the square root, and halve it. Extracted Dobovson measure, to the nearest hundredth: 3.01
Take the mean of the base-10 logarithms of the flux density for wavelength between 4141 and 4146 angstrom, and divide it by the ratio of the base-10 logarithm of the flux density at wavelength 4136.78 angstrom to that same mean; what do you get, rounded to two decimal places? 0.77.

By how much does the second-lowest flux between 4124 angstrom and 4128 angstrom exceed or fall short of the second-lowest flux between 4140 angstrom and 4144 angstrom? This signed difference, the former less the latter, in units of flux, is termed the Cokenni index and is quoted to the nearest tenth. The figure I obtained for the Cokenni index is 1.1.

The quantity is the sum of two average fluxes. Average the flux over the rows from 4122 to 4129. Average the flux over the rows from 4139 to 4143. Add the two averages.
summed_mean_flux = 12.7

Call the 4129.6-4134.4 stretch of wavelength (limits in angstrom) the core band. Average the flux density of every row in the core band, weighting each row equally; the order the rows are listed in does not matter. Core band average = 6.33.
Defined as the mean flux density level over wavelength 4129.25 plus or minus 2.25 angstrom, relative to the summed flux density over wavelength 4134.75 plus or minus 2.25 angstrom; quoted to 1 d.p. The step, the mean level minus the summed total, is -27.8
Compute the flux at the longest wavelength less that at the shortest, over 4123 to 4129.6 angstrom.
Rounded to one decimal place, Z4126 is 1.0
